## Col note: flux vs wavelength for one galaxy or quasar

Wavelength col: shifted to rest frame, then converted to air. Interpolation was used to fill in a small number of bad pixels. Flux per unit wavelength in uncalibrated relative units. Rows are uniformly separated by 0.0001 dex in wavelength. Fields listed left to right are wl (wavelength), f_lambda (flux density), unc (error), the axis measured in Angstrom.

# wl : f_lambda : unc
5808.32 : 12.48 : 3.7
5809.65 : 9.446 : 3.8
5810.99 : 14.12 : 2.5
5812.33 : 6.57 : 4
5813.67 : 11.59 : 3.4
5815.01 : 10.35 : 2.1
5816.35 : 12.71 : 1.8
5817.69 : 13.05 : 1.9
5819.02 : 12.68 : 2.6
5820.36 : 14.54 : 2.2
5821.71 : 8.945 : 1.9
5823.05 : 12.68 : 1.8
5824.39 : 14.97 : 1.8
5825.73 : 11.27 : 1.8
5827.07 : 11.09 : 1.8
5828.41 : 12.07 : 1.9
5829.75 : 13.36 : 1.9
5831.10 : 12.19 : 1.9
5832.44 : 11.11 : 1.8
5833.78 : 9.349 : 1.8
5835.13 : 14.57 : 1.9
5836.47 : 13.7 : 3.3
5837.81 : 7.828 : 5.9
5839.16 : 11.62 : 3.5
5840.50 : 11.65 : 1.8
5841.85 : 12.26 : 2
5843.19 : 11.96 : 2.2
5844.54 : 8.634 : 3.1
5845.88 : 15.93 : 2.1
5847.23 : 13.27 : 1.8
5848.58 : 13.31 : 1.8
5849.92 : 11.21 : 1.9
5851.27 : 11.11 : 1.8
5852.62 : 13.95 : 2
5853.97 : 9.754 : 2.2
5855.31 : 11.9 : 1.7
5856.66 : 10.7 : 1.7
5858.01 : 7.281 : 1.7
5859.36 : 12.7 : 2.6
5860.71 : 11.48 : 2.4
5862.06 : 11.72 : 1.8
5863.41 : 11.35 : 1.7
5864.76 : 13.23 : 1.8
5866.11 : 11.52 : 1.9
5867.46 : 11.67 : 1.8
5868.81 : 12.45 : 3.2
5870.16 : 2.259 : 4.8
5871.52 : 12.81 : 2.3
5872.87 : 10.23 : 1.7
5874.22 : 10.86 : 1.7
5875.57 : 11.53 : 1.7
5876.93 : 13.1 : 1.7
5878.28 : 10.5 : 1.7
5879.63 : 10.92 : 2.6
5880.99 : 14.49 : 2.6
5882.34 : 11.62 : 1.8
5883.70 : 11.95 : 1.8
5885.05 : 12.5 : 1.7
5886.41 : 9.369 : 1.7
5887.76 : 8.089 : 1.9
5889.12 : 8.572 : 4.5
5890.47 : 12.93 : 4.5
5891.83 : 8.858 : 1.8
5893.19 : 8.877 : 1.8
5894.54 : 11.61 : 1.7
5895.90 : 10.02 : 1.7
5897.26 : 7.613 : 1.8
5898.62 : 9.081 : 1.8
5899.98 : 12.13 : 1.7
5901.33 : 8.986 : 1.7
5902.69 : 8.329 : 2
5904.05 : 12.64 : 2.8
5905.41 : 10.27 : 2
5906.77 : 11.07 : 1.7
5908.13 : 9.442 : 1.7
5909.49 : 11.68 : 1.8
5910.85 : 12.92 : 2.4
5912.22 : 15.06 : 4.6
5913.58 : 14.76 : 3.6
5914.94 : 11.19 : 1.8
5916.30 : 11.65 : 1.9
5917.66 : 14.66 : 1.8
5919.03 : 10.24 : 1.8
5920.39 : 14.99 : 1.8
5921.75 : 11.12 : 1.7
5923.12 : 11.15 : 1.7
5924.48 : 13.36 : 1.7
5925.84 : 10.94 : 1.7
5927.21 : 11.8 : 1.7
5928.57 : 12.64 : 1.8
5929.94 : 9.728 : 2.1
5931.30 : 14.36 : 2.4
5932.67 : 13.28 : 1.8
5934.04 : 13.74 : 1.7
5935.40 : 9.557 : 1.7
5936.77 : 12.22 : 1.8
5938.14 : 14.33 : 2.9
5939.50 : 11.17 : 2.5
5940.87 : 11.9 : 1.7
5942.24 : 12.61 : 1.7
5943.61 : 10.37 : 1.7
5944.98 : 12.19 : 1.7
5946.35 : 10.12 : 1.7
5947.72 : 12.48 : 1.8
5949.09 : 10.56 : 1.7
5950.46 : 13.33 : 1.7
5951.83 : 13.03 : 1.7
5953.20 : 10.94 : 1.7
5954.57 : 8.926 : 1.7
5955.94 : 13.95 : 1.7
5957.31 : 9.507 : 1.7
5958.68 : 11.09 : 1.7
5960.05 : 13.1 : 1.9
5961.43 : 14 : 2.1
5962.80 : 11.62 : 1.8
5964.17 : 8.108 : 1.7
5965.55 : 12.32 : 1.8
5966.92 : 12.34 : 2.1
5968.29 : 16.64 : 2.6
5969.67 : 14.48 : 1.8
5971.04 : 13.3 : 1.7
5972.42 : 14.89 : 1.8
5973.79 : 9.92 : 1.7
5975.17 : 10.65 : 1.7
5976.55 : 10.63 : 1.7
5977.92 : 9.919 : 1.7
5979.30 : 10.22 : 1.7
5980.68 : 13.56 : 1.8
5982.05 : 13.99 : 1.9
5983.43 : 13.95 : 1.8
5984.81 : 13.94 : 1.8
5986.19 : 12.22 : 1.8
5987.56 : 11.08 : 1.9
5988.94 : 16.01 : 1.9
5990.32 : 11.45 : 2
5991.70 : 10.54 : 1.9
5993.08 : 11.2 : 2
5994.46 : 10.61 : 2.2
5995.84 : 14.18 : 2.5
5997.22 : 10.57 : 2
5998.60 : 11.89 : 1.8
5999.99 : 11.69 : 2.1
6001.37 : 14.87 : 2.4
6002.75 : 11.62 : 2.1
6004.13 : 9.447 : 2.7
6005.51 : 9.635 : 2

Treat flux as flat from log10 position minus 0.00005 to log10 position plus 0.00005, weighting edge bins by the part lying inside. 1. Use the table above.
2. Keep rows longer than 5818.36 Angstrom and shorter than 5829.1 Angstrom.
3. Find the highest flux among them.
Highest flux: 14.97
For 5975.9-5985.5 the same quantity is 13.99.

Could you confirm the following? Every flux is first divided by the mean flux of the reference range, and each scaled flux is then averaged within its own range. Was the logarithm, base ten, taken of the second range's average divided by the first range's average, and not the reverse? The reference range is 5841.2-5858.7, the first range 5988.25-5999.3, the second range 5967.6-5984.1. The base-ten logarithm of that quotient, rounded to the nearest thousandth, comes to 0.022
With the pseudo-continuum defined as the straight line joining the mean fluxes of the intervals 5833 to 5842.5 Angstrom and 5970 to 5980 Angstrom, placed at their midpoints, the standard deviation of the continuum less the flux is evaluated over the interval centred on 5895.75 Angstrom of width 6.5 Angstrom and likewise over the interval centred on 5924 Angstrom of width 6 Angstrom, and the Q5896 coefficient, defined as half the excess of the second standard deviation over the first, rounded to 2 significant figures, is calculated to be -0.17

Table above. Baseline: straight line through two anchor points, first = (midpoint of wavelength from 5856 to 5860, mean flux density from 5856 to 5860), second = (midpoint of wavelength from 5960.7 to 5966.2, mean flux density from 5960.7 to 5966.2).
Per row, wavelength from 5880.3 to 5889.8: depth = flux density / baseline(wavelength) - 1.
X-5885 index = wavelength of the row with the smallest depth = 5887.76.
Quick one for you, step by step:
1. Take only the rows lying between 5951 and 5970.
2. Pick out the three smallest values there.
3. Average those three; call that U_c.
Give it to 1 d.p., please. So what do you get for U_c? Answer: 8.8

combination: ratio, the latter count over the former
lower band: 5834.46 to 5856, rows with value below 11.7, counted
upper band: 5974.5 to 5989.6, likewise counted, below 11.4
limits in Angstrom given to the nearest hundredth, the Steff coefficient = 0.71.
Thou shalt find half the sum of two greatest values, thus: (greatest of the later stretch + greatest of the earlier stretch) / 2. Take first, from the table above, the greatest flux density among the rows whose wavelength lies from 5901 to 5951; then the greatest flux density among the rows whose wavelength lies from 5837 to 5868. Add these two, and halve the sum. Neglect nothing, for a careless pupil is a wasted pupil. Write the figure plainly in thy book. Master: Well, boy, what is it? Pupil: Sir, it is 15.5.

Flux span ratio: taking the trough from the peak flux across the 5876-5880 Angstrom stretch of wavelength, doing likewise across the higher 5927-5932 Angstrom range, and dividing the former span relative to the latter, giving 0.56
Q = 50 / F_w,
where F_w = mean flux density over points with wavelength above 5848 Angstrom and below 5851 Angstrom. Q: 4.1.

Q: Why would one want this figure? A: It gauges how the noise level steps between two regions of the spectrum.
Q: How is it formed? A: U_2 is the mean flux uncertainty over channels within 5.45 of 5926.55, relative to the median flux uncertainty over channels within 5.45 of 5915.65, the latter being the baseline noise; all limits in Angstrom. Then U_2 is 1.000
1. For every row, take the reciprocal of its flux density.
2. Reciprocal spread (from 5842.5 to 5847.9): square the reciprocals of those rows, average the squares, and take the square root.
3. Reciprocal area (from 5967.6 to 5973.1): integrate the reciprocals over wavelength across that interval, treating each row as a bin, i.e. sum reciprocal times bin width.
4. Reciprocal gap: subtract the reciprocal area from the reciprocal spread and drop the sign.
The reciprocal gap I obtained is 0.287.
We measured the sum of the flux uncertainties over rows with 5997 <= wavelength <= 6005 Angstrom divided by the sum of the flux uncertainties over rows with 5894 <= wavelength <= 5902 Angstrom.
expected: 1.3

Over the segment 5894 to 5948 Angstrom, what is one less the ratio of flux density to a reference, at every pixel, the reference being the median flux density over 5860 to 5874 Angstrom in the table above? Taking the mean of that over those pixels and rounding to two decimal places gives -0.01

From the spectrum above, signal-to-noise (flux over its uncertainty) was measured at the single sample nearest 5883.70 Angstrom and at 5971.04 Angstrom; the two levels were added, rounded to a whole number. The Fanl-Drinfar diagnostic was 14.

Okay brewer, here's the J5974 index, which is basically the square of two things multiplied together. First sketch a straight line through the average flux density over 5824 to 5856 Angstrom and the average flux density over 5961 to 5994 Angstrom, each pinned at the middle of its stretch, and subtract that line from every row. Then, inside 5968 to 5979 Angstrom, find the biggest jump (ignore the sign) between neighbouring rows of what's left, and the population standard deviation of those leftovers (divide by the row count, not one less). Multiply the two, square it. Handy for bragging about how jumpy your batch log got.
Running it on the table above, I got 148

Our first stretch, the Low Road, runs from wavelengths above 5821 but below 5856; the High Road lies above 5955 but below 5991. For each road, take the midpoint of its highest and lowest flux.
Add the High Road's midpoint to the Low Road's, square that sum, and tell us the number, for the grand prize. 588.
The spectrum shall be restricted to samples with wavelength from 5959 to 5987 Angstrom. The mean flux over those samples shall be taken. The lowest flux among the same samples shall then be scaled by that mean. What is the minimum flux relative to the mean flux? 0.65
